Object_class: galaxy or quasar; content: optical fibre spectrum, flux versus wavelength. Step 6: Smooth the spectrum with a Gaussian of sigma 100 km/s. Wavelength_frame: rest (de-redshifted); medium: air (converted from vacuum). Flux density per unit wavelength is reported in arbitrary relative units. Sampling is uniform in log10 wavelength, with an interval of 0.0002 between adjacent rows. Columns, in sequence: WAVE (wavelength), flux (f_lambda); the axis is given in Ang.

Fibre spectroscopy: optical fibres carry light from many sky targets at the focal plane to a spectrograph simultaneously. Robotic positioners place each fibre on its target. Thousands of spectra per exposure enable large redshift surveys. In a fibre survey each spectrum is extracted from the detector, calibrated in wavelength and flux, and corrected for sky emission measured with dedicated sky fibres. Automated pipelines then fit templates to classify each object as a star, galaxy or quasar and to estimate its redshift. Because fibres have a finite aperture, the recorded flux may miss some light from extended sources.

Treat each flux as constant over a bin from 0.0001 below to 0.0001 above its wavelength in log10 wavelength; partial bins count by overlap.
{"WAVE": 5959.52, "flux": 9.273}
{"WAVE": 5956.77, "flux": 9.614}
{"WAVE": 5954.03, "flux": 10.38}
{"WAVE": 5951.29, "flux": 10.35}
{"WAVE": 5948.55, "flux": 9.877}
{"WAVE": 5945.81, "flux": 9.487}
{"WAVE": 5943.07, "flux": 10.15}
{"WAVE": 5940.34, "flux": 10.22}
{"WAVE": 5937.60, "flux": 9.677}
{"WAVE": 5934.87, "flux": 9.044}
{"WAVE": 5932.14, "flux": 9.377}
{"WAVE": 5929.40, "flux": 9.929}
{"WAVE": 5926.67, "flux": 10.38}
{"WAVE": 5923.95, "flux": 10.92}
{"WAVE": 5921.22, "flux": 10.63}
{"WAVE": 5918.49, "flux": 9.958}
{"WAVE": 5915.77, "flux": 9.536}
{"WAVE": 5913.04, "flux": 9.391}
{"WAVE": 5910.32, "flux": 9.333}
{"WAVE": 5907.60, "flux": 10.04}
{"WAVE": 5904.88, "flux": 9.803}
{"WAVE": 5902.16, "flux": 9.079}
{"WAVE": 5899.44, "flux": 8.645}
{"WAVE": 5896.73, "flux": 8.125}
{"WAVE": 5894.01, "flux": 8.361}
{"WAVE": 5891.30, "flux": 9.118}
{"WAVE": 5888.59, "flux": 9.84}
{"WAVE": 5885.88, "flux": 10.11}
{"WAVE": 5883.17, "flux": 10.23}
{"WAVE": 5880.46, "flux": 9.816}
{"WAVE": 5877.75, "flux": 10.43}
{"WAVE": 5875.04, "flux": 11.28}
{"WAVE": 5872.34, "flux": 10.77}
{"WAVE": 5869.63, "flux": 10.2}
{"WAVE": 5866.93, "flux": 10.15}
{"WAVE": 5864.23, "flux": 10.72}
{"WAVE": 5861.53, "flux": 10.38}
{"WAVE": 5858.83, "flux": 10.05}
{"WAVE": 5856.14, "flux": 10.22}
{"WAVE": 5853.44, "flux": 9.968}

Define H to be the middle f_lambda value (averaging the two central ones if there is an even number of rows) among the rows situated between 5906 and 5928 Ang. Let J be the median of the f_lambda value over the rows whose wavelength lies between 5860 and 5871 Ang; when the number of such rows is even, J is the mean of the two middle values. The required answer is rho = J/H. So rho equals 1.029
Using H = 10.0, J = 10.29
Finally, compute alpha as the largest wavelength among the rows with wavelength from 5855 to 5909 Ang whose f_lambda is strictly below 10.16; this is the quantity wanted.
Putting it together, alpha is 5907.60 Ang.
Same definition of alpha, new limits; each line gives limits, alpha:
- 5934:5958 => 5956.77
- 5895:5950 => 5948.55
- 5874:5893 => 5891.30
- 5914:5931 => 5929.40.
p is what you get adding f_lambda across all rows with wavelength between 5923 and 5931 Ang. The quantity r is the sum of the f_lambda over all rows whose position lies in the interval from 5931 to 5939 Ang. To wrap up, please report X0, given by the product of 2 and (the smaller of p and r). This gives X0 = 56.2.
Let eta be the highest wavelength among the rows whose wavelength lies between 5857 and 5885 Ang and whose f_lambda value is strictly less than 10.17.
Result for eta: 5880.46 Ang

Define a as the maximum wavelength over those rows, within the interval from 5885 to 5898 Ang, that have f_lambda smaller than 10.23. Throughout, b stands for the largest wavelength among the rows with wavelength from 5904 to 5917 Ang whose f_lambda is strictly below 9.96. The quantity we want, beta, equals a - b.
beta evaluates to -19.0 Ang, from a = 5896.73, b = 5915.77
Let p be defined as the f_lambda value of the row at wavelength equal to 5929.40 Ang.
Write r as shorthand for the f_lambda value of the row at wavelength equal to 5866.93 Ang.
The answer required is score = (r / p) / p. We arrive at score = 0.103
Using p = 9.929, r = 10.15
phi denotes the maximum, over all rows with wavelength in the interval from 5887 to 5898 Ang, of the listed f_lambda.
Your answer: 9.84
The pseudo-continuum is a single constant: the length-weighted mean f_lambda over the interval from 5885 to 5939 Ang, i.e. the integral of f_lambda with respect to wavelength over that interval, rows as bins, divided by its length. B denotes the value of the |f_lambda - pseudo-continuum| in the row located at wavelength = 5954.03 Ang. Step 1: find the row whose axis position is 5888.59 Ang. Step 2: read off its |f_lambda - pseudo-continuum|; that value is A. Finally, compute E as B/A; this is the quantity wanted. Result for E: 2.9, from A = 0.3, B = 0.8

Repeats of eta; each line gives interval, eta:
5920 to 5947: 5945.81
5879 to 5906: 5904.88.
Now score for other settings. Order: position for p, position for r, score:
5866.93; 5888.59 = 0.096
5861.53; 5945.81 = 0.088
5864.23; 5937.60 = 0.084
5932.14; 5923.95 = 0.124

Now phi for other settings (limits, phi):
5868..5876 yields 11.28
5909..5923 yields 10.63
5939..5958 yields 10.38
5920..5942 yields 10.92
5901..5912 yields 10.04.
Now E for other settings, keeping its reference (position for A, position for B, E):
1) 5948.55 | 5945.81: 0.2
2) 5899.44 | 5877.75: 0.9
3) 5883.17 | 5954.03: 1.2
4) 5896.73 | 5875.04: 1.2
